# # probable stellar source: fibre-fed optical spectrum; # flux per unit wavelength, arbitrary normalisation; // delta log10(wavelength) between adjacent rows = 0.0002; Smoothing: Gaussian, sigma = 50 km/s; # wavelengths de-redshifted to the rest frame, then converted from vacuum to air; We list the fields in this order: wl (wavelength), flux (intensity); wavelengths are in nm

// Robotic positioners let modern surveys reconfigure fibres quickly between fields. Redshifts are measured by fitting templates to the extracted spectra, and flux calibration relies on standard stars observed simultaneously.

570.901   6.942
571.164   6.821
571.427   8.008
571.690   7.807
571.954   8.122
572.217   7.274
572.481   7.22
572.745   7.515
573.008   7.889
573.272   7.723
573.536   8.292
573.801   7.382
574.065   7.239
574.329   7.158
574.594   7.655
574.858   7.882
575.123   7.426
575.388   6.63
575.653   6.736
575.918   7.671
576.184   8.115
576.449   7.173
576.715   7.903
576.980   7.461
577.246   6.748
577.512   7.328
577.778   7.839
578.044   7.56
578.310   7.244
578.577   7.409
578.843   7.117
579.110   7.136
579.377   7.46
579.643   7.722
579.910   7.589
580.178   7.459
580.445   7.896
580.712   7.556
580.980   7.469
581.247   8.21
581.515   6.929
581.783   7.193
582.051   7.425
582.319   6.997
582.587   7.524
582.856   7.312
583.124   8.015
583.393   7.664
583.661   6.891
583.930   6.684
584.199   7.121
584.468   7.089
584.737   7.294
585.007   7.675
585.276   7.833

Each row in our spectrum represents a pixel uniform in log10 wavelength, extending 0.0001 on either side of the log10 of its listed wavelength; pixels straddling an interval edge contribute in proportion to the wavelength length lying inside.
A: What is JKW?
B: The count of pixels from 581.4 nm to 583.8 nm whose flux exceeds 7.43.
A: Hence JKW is 3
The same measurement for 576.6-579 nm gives 4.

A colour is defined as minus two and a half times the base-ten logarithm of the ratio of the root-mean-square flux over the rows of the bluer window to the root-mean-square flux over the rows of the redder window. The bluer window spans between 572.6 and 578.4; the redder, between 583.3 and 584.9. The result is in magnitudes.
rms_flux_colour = -0.054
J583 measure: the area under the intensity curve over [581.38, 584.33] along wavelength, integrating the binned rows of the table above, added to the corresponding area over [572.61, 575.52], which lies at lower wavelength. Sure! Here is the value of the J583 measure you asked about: 43.3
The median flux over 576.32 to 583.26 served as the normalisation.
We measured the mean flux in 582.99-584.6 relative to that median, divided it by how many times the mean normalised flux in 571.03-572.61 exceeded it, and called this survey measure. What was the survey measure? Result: 0.93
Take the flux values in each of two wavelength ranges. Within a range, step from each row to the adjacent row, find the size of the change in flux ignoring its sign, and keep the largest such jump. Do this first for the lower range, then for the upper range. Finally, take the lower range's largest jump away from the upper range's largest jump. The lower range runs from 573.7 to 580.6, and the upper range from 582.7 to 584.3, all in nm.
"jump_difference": -0.17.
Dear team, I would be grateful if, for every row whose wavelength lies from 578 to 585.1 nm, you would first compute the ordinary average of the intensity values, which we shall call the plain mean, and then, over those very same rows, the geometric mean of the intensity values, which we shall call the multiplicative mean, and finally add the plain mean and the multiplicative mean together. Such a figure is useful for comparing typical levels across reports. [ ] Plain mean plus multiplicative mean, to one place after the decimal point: 14.8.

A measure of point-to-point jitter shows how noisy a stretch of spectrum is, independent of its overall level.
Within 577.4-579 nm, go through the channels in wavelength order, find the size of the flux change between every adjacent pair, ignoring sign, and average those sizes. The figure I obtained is 0.31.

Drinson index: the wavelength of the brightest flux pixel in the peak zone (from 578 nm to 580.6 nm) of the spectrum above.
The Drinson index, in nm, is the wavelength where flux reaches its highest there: 580.445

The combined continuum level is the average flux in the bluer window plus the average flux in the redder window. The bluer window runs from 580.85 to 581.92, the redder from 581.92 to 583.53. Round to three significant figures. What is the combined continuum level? 14.9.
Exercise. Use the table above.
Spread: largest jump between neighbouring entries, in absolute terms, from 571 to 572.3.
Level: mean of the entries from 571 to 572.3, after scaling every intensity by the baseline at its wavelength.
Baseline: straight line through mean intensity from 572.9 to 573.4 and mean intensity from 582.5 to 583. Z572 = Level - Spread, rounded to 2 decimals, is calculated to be -0.22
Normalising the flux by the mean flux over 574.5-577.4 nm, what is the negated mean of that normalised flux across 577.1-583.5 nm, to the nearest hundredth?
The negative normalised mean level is -1.01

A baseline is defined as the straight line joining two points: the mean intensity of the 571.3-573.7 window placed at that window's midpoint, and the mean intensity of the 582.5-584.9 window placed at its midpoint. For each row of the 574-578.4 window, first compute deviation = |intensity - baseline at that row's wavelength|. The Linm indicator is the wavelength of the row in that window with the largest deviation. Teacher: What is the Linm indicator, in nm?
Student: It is 575.388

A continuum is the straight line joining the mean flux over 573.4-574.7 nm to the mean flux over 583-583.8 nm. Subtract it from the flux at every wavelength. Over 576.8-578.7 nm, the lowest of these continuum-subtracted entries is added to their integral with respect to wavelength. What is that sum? -1.1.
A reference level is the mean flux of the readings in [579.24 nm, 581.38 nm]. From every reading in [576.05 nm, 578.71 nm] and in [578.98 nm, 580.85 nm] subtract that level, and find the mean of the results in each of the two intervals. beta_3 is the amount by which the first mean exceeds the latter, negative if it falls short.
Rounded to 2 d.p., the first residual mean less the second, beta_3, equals -0.07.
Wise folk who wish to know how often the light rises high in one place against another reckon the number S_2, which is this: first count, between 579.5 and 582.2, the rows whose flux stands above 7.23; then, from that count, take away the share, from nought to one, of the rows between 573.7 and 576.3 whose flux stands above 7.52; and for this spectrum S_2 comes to 7.6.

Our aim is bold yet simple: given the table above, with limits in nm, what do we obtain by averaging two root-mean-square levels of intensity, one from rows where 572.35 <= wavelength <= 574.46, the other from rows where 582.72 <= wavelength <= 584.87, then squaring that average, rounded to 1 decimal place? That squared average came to 55.0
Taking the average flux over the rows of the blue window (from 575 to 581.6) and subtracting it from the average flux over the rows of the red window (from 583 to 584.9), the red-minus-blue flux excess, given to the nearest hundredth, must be -0.18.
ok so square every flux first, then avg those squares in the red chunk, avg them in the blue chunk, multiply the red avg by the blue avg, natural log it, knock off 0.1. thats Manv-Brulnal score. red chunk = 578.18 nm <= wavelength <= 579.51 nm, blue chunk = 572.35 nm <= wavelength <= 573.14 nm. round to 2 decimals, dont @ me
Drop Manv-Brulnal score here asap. 7.91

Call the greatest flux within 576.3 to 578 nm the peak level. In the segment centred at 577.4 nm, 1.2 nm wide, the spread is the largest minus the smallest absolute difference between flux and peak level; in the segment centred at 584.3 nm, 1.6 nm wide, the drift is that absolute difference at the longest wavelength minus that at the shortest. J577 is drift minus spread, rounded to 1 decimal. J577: -1.9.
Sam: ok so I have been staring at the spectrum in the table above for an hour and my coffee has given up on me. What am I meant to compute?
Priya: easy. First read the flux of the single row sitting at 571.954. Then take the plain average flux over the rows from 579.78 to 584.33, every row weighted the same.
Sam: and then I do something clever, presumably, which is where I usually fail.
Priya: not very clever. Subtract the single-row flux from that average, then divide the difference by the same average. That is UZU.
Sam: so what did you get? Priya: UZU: -0.10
